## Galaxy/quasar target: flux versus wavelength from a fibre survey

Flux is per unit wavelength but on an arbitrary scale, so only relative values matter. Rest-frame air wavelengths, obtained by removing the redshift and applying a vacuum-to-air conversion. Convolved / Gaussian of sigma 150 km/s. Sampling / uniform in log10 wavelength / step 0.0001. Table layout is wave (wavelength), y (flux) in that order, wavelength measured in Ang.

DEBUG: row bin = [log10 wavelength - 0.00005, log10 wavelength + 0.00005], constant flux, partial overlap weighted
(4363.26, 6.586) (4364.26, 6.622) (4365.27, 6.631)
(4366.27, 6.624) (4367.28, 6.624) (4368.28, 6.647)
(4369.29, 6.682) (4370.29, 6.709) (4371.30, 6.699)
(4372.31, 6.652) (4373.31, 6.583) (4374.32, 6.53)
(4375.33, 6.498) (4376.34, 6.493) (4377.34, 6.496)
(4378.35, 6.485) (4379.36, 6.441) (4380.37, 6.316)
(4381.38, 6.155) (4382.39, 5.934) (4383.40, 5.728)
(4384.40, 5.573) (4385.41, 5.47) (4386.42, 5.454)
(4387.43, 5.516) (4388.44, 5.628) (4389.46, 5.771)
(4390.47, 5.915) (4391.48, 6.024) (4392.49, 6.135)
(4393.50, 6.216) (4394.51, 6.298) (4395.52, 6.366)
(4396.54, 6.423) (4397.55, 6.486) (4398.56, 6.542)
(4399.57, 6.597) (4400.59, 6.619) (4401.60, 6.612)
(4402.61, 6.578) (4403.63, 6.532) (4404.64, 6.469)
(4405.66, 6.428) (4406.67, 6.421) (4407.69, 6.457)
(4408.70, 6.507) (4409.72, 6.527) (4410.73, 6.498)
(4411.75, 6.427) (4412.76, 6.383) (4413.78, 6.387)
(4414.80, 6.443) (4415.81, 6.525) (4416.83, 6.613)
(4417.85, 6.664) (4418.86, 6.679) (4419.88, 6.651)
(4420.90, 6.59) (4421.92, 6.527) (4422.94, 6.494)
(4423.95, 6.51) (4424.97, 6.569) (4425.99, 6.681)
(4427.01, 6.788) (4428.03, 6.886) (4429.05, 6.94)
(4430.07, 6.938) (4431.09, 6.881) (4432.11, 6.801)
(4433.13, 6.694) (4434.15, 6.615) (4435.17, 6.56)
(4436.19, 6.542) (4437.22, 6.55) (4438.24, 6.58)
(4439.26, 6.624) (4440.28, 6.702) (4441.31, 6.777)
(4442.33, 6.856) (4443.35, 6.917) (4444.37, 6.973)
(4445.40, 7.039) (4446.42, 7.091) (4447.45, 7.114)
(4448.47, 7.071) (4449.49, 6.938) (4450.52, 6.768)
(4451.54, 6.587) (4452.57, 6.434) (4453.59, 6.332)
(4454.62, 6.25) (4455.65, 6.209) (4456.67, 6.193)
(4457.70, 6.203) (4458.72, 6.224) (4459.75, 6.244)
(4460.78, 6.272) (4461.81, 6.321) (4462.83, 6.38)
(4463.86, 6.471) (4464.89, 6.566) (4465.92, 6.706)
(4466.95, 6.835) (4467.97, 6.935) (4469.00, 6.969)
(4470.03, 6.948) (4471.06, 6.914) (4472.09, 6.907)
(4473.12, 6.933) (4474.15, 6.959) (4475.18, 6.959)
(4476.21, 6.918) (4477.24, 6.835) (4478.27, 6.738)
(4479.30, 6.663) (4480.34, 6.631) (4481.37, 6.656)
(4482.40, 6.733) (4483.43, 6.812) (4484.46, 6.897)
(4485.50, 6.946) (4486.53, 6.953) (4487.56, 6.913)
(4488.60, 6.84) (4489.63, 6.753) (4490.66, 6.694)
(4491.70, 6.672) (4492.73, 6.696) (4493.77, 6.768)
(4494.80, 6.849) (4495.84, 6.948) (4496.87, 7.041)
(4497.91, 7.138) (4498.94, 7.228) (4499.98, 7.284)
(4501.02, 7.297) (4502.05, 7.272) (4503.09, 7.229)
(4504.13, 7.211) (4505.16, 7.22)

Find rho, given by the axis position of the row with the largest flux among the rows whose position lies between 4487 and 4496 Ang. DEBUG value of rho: 4495.84 Ang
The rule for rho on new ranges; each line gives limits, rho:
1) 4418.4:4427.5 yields 4427.01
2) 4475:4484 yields 4475.18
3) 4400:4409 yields 4400.59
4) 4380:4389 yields 4380.37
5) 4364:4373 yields 4370.29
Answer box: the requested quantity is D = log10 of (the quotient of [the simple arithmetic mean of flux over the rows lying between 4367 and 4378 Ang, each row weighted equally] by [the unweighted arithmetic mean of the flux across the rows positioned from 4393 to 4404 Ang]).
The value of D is 0.008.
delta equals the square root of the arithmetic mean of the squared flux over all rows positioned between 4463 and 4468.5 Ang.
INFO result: 6.70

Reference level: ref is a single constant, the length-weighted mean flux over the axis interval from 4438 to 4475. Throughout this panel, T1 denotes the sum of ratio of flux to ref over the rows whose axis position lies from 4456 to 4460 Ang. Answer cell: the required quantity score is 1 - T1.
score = -2.72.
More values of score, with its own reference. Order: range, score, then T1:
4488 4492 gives -3.04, 4.04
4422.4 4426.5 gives -2.93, 3.93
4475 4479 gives -3.11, 4.11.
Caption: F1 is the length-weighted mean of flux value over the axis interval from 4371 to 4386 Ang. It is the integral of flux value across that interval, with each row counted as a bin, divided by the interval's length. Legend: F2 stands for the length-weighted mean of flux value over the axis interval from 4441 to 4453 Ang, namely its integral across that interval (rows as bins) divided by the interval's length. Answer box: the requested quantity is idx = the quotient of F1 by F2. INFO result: 0.909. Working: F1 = 6.3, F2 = 6.89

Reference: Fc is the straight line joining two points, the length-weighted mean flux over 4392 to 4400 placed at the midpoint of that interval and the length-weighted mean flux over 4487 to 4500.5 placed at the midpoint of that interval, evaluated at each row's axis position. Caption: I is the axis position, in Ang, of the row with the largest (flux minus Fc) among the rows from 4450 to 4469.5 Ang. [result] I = 4469.00 Ang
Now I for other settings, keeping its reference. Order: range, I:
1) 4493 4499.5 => 4498.94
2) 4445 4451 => 4447.45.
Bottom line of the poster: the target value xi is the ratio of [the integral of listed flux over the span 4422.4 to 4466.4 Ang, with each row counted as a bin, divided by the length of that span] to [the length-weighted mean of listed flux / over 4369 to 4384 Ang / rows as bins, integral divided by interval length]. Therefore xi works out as 1.03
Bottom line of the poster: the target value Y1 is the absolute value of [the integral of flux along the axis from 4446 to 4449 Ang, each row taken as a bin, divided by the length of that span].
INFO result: 7.10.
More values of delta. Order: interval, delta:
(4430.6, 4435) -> 6.75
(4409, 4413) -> 6.46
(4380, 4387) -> 5.81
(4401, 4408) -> 6.50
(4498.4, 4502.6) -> 7.27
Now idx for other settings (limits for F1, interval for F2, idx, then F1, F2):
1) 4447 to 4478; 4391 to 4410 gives 1.034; 6.6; 6.43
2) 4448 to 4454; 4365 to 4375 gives 1.009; 6.7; 6.64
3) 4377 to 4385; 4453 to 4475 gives 0.933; 6.1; 6.57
